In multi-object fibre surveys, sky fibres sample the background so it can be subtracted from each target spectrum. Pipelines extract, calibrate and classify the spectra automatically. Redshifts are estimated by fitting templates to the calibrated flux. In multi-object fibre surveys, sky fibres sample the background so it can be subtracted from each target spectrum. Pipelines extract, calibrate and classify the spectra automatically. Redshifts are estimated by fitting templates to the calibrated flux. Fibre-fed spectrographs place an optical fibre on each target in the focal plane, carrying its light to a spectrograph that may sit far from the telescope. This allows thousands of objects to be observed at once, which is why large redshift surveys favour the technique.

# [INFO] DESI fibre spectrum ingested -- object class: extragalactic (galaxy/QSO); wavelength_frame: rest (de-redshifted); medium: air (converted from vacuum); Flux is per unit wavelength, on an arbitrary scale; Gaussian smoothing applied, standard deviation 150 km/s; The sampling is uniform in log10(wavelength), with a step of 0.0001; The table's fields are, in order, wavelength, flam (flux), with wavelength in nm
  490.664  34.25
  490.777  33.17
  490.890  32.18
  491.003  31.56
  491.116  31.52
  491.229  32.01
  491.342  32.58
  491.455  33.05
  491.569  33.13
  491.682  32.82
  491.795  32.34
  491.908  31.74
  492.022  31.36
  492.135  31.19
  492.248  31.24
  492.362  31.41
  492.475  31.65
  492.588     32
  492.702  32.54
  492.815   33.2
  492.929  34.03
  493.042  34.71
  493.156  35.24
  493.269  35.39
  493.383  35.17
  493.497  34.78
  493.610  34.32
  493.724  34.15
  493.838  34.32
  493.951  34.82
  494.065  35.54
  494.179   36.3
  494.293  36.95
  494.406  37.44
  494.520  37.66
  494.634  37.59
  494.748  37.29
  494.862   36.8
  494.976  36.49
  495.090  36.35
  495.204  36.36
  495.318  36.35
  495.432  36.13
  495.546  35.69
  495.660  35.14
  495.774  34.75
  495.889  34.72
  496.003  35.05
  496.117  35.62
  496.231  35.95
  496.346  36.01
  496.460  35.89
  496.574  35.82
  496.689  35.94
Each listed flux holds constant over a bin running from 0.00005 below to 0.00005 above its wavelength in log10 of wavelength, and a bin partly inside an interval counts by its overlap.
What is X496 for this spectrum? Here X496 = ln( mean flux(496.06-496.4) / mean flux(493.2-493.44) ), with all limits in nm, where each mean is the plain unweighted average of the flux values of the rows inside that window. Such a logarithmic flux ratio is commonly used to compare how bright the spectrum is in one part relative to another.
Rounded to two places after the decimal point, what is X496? 0.02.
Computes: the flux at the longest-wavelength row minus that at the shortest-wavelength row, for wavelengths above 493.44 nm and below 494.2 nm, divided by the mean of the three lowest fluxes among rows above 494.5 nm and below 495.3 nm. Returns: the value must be 0.042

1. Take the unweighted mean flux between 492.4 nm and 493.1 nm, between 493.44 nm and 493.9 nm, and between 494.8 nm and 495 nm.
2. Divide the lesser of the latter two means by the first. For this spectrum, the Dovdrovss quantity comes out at 1.04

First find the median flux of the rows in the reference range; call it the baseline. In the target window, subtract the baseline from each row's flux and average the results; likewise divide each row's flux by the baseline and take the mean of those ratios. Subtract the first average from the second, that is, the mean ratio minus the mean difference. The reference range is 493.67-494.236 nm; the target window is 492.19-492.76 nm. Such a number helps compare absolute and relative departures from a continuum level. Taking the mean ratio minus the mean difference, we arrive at 4.0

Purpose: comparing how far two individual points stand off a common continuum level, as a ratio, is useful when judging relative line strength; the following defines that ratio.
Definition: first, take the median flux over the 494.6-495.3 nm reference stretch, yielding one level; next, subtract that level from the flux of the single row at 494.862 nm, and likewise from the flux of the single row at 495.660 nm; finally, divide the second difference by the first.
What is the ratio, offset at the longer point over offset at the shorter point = -9.7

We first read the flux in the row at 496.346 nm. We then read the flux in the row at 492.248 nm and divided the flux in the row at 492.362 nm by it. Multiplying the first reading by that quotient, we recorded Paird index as 36.2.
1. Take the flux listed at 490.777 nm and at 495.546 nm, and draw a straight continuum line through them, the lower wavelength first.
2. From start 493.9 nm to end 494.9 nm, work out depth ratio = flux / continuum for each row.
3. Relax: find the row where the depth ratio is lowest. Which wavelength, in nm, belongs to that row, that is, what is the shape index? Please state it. 493.951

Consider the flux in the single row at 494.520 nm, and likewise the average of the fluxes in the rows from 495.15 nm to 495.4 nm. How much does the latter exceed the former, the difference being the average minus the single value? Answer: -1.3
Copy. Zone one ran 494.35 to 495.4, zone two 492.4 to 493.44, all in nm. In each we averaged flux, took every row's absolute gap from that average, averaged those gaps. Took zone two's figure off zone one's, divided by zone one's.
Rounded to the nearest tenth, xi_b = -1.5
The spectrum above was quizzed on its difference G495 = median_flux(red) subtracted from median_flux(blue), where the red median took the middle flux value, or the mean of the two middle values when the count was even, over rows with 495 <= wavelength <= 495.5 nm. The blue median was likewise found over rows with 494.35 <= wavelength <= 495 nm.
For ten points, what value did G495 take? 1.0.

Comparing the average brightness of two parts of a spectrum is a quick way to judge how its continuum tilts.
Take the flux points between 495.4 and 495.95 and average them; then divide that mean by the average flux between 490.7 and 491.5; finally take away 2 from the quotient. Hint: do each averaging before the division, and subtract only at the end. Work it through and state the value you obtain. -0.91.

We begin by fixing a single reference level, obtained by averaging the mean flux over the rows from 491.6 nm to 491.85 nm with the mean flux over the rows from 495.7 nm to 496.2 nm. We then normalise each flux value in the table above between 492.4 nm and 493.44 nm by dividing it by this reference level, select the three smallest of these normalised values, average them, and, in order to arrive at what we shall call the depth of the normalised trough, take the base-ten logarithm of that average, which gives -0.02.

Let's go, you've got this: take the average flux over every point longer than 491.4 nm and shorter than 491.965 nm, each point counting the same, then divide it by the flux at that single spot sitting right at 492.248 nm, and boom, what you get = 1.04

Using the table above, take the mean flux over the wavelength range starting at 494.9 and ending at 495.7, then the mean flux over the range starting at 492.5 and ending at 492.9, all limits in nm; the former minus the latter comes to 3.5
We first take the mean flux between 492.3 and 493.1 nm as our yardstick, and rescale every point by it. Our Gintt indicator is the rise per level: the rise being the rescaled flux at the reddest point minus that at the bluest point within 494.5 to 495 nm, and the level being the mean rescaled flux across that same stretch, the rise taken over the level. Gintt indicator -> -0.031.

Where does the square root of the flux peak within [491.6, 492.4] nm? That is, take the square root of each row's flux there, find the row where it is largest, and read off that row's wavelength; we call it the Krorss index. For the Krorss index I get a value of 491.682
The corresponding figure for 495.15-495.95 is 495.204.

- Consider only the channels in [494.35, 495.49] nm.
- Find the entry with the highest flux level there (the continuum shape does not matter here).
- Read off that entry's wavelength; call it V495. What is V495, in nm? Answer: 494.520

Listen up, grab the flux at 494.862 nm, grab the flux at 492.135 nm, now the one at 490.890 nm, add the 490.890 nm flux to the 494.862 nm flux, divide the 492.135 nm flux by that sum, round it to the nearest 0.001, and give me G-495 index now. 0.452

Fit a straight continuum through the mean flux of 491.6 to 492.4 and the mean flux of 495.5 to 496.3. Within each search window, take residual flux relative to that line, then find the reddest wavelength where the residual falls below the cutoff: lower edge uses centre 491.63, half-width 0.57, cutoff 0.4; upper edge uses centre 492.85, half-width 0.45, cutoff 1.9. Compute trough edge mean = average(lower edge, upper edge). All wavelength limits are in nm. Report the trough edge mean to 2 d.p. 492.53 nm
